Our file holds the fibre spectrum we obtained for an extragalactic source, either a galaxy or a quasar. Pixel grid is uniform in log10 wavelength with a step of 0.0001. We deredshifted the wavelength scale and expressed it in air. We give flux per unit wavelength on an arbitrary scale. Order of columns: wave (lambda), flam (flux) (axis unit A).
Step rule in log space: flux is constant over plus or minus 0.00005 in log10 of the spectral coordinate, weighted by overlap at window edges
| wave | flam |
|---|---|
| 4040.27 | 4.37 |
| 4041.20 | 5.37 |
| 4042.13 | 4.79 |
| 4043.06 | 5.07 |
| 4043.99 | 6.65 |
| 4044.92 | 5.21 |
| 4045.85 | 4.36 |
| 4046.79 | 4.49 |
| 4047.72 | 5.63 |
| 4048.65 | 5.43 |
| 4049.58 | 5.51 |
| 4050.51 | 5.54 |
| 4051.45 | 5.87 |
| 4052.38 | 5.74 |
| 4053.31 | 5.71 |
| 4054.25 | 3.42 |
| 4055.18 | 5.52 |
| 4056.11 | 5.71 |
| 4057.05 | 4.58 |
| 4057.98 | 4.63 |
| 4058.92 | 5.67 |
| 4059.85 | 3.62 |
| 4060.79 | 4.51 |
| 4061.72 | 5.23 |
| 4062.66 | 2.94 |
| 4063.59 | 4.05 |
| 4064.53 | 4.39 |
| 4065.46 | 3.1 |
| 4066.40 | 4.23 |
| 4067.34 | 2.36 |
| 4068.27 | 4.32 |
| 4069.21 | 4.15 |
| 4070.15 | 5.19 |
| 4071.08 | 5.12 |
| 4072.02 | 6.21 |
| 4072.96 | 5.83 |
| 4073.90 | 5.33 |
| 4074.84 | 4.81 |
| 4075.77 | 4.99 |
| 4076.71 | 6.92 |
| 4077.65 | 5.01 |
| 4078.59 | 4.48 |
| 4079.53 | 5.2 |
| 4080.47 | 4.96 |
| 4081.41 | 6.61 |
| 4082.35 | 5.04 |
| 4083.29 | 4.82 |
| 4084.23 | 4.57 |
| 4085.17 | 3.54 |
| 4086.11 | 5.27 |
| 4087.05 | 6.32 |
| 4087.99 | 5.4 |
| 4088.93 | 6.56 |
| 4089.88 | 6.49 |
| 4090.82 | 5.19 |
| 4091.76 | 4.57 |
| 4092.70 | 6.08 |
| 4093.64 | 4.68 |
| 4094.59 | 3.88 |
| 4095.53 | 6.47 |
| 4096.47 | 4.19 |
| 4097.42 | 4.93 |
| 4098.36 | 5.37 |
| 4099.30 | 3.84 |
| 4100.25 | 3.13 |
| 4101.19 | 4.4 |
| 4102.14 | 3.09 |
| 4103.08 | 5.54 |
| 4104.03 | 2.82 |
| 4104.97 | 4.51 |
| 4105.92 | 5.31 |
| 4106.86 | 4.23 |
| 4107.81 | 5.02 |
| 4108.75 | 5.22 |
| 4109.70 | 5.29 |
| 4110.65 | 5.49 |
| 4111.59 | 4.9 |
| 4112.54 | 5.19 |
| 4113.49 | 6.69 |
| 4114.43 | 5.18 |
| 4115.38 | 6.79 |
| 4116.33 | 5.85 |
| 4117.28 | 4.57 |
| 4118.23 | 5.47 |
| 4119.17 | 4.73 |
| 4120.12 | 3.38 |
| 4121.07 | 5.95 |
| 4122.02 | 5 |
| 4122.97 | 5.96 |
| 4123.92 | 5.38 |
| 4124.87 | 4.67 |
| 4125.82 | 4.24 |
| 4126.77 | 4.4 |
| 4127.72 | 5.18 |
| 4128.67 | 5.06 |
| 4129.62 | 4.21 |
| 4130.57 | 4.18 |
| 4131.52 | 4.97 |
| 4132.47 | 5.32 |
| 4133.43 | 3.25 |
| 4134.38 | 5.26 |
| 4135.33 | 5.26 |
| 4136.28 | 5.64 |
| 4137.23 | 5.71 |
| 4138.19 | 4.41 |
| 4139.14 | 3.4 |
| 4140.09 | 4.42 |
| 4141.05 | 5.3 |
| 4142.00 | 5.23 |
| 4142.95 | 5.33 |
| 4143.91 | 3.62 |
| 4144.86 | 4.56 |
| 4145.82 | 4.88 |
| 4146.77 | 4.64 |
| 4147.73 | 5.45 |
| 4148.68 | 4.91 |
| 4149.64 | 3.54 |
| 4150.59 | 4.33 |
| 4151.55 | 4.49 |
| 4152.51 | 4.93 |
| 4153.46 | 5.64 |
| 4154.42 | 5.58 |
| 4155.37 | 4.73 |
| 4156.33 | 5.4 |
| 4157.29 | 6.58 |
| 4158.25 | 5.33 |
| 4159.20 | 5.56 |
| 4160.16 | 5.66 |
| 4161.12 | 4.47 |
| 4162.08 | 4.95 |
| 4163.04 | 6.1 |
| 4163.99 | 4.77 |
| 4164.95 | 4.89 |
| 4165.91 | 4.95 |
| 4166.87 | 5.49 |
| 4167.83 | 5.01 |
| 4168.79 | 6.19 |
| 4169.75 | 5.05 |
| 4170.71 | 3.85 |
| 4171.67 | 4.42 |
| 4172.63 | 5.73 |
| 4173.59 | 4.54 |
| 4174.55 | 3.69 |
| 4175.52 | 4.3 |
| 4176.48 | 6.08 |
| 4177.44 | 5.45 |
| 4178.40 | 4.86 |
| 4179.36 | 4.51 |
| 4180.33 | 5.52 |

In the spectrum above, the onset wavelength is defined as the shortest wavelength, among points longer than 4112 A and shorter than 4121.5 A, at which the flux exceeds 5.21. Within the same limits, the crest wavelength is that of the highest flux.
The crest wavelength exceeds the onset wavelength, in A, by 1.9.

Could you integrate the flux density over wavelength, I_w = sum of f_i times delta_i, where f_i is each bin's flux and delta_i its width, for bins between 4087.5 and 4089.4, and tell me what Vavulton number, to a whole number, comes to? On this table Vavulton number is 11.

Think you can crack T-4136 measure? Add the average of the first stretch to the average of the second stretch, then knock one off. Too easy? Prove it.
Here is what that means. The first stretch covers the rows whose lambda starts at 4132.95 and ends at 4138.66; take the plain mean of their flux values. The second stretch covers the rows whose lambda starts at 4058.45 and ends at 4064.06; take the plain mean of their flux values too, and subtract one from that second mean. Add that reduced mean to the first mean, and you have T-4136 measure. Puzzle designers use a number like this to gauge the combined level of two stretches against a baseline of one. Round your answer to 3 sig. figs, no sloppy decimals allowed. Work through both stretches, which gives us 8.26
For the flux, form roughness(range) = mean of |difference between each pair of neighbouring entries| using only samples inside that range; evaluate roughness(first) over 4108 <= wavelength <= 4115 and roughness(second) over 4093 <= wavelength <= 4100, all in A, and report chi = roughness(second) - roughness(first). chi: 0.7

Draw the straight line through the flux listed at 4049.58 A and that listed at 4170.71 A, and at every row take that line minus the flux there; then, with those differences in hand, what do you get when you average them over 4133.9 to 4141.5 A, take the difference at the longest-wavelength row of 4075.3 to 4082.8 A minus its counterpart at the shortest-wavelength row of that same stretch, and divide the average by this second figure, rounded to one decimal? 4.4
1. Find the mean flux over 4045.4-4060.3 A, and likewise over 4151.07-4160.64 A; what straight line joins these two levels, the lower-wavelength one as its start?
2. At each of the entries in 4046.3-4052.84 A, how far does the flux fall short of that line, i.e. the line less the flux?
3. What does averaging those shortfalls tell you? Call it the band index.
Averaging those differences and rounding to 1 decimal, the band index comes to -0.4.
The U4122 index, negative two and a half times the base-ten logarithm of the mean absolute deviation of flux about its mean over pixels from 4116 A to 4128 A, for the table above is 0.6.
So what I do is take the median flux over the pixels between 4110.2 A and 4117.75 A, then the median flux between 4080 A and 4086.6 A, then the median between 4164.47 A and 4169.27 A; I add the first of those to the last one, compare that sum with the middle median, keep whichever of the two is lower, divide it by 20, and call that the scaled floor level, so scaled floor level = 0.248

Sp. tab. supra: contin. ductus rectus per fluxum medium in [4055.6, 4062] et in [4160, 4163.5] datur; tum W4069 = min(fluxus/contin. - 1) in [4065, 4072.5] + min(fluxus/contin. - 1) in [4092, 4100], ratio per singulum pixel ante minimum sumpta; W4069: -0.75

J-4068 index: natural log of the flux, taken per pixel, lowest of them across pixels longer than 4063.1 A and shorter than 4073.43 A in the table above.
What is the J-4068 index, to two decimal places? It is 0.86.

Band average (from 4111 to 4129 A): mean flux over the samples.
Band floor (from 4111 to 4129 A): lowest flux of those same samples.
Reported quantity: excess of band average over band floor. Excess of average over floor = 1.8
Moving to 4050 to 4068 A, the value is 2.2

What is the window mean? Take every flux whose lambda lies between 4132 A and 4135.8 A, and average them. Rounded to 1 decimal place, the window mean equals 4.8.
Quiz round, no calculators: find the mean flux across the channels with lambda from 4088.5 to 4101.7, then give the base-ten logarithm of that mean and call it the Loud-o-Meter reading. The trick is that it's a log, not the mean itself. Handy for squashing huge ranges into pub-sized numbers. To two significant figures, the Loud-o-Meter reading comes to 0.70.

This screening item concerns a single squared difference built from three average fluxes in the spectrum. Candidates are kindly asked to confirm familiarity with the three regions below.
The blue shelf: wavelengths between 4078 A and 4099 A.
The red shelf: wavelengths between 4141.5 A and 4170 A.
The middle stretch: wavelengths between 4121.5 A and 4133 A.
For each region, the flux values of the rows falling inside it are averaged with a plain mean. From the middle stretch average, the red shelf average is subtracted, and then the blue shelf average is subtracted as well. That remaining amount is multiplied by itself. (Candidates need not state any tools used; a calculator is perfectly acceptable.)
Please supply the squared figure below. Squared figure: 29.2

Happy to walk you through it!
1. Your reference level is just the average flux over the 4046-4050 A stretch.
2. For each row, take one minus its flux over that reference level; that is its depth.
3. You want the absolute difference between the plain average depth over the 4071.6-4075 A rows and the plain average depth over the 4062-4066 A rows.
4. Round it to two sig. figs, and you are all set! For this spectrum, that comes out 0.37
